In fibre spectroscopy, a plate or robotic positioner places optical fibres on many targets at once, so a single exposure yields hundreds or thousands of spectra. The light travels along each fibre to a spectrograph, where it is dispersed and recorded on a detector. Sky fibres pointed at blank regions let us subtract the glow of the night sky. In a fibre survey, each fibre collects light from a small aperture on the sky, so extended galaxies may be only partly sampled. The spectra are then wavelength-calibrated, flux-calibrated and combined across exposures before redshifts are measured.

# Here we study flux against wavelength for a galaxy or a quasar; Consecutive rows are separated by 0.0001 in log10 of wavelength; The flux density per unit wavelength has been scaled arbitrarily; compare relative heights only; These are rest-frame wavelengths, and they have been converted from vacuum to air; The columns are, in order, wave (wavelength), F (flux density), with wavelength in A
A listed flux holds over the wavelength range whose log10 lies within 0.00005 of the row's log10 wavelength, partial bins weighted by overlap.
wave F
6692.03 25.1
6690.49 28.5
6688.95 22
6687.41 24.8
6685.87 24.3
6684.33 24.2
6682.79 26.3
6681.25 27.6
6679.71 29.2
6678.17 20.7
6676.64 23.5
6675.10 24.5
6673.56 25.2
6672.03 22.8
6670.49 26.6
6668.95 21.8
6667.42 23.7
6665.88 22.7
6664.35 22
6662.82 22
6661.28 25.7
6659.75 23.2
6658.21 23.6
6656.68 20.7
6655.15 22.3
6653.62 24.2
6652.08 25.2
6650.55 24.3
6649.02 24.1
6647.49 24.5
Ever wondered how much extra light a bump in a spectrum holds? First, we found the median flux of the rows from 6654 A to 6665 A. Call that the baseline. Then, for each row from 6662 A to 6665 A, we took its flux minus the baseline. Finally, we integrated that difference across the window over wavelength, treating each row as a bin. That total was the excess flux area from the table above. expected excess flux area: -1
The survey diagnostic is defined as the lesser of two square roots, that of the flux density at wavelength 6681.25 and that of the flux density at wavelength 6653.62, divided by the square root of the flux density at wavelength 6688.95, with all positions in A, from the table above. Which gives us 1.05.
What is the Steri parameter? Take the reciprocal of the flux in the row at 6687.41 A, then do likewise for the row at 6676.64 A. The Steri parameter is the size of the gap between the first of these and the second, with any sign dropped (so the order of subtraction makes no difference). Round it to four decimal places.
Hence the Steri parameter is 0.0022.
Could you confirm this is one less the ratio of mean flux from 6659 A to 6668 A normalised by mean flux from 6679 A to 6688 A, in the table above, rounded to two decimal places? 0.11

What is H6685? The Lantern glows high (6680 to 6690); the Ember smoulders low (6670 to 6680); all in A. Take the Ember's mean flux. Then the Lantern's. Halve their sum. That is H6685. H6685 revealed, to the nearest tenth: 24.8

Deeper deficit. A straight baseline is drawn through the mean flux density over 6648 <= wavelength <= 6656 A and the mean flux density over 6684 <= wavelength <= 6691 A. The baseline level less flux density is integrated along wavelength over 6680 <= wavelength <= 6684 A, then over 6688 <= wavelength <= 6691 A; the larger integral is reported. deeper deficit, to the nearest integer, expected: -1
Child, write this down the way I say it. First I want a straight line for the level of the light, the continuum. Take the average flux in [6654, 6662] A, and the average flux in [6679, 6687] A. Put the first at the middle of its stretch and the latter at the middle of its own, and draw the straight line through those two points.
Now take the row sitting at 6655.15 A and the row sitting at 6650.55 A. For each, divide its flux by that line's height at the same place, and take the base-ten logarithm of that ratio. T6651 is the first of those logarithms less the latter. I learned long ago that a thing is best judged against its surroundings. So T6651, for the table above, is -0.05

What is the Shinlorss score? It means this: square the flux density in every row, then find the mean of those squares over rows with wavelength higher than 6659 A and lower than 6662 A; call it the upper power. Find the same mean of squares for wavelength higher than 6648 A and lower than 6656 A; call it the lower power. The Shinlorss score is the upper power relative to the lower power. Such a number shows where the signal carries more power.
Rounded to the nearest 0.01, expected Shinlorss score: 1.04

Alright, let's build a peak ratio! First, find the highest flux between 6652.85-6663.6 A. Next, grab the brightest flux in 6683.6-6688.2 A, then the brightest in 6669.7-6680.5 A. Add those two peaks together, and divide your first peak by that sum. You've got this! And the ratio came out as 0.476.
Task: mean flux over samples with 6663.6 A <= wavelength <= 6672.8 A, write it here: 23.3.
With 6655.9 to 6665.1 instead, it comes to 22.9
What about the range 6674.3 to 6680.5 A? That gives 24.5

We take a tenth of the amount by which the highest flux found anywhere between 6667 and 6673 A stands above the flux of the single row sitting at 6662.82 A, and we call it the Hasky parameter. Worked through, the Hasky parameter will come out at 0.46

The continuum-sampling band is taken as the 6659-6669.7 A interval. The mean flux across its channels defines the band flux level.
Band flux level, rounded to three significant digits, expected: 23.0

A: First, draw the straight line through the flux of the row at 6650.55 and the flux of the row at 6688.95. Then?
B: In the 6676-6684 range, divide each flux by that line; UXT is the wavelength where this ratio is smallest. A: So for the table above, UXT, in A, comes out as 6678.17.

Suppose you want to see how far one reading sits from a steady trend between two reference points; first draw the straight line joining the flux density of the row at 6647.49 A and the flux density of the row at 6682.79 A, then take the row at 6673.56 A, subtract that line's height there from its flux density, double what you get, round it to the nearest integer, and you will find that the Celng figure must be -1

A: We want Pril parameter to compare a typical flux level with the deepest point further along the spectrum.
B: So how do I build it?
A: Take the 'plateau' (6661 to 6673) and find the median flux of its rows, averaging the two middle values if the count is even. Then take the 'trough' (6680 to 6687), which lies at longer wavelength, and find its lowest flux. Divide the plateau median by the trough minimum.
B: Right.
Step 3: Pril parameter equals 0.94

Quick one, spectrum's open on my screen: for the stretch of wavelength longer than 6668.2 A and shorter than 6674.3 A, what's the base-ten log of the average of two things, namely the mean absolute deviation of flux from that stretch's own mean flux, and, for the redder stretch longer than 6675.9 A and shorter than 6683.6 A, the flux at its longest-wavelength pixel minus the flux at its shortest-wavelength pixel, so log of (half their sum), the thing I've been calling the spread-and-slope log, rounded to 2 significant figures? 0.36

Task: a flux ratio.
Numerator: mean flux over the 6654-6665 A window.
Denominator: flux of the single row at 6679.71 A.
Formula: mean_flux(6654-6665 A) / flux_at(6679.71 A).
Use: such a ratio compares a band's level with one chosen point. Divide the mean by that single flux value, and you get 0.78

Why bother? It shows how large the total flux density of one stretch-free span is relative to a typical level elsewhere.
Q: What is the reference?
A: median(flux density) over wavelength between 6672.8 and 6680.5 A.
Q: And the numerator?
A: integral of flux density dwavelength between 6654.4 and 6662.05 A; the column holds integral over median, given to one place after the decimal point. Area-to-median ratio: 7.2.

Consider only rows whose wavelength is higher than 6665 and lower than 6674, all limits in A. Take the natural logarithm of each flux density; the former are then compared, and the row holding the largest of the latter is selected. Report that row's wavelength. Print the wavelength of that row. 6670.49 A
